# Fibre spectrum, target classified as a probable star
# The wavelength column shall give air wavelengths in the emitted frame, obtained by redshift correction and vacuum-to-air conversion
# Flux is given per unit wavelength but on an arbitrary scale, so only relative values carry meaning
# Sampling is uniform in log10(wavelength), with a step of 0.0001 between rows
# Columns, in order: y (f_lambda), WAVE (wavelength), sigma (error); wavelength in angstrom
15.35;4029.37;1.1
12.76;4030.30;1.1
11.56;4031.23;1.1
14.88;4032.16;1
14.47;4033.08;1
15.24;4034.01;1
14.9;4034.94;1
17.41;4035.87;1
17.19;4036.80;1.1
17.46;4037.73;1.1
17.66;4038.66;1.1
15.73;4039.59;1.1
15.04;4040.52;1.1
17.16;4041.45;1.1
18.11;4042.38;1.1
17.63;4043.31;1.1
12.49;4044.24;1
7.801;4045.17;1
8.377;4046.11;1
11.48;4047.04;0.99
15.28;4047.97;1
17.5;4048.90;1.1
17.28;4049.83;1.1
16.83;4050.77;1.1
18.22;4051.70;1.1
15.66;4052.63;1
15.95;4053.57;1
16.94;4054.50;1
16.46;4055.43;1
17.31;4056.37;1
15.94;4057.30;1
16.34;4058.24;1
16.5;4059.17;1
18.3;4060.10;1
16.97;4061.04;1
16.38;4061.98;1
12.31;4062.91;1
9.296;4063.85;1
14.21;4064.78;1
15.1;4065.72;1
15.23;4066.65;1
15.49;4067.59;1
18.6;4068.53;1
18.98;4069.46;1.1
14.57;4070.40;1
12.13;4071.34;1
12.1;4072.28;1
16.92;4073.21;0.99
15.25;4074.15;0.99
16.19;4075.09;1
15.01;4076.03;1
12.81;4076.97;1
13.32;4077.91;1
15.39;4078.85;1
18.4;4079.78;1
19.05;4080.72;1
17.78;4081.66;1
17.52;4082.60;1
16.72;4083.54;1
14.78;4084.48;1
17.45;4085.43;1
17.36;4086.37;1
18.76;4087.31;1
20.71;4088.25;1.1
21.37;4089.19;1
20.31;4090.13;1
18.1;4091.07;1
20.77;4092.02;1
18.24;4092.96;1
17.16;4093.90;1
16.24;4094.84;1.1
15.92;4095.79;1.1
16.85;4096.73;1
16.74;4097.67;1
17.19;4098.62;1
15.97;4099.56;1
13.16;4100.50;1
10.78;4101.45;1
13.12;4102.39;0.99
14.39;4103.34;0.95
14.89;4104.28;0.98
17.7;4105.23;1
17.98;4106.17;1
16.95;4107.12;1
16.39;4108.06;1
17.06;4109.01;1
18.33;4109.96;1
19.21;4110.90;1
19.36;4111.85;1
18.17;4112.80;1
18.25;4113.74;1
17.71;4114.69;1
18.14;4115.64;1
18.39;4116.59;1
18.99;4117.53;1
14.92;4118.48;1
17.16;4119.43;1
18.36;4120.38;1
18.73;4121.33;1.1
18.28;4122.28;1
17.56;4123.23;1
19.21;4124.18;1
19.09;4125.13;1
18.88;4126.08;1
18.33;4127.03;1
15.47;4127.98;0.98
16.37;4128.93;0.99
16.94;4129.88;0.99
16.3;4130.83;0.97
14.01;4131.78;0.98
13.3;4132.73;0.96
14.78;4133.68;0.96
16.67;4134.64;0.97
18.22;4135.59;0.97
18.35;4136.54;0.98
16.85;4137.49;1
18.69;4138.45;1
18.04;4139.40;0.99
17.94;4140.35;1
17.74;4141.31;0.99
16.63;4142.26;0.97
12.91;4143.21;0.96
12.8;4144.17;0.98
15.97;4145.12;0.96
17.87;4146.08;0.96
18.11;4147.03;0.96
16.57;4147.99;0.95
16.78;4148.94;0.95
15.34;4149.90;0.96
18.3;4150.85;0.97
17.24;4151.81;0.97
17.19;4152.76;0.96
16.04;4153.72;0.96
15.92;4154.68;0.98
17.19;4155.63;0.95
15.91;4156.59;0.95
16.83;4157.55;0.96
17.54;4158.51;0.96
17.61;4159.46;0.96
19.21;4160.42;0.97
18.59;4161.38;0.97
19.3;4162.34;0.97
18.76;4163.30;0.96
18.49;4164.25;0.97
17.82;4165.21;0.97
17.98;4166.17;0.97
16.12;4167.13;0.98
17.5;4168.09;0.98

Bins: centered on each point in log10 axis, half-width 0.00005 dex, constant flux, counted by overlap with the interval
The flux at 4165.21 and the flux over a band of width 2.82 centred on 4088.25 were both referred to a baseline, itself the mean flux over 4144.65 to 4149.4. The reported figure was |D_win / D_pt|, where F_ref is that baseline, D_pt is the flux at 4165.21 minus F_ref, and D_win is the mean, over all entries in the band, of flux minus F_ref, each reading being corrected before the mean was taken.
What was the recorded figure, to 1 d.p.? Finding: 4.2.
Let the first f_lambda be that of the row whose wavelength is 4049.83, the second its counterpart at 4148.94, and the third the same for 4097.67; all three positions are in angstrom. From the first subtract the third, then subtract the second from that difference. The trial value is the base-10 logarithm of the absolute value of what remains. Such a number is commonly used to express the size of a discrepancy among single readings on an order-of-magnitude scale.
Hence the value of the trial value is 1.21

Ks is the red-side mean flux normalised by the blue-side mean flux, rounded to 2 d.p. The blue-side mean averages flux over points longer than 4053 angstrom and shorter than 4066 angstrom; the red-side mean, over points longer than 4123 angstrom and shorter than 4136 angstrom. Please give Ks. 1.08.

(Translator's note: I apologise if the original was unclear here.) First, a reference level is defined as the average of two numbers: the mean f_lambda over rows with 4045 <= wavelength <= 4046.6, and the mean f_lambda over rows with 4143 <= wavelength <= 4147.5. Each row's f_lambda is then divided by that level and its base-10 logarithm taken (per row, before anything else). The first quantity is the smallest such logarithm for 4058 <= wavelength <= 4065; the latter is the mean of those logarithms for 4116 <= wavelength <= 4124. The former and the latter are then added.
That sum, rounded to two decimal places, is 0.07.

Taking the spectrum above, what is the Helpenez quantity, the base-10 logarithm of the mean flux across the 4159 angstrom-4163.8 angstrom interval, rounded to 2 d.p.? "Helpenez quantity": 1.27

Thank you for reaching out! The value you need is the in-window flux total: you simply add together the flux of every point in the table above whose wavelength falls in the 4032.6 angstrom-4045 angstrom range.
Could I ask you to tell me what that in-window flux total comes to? 210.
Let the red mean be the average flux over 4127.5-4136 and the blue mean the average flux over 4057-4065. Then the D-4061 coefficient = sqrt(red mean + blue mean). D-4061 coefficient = 5.56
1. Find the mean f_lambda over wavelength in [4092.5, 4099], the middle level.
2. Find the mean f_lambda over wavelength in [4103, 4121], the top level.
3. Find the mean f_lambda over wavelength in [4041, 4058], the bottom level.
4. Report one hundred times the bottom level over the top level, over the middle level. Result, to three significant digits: 5.19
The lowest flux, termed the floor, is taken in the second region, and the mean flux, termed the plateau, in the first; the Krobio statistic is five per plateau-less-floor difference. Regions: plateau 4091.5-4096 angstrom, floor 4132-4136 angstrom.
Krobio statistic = 1.1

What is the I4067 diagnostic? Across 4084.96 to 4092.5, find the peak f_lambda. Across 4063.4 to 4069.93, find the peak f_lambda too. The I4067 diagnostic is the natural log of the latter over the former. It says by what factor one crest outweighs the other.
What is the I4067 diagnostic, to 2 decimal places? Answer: -0.12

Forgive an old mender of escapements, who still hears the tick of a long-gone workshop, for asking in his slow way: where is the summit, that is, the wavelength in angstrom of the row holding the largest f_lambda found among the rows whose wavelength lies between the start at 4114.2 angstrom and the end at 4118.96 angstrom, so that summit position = 4117.53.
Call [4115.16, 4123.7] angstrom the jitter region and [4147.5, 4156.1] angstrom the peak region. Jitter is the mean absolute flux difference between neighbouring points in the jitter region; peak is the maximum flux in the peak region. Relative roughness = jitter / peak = 0.068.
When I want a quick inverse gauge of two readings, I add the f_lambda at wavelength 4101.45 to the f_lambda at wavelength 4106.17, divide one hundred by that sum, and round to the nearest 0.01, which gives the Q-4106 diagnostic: 3.48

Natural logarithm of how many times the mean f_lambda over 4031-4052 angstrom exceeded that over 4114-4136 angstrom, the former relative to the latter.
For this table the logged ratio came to -0.12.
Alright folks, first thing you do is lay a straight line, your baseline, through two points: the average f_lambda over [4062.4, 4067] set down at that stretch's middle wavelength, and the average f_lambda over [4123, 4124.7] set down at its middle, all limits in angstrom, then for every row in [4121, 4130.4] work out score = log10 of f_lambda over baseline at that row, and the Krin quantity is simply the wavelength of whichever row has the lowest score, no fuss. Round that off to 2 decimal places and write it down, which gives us 4127.98 angstrom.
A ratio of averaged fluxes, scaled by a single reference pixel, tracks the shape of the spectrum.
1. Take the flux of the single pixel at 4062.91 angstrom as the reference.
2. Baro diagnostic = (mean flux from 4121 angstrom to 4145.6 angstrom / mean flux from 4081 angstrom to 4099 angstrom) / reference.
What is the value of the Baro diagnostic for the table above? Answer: 0.076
